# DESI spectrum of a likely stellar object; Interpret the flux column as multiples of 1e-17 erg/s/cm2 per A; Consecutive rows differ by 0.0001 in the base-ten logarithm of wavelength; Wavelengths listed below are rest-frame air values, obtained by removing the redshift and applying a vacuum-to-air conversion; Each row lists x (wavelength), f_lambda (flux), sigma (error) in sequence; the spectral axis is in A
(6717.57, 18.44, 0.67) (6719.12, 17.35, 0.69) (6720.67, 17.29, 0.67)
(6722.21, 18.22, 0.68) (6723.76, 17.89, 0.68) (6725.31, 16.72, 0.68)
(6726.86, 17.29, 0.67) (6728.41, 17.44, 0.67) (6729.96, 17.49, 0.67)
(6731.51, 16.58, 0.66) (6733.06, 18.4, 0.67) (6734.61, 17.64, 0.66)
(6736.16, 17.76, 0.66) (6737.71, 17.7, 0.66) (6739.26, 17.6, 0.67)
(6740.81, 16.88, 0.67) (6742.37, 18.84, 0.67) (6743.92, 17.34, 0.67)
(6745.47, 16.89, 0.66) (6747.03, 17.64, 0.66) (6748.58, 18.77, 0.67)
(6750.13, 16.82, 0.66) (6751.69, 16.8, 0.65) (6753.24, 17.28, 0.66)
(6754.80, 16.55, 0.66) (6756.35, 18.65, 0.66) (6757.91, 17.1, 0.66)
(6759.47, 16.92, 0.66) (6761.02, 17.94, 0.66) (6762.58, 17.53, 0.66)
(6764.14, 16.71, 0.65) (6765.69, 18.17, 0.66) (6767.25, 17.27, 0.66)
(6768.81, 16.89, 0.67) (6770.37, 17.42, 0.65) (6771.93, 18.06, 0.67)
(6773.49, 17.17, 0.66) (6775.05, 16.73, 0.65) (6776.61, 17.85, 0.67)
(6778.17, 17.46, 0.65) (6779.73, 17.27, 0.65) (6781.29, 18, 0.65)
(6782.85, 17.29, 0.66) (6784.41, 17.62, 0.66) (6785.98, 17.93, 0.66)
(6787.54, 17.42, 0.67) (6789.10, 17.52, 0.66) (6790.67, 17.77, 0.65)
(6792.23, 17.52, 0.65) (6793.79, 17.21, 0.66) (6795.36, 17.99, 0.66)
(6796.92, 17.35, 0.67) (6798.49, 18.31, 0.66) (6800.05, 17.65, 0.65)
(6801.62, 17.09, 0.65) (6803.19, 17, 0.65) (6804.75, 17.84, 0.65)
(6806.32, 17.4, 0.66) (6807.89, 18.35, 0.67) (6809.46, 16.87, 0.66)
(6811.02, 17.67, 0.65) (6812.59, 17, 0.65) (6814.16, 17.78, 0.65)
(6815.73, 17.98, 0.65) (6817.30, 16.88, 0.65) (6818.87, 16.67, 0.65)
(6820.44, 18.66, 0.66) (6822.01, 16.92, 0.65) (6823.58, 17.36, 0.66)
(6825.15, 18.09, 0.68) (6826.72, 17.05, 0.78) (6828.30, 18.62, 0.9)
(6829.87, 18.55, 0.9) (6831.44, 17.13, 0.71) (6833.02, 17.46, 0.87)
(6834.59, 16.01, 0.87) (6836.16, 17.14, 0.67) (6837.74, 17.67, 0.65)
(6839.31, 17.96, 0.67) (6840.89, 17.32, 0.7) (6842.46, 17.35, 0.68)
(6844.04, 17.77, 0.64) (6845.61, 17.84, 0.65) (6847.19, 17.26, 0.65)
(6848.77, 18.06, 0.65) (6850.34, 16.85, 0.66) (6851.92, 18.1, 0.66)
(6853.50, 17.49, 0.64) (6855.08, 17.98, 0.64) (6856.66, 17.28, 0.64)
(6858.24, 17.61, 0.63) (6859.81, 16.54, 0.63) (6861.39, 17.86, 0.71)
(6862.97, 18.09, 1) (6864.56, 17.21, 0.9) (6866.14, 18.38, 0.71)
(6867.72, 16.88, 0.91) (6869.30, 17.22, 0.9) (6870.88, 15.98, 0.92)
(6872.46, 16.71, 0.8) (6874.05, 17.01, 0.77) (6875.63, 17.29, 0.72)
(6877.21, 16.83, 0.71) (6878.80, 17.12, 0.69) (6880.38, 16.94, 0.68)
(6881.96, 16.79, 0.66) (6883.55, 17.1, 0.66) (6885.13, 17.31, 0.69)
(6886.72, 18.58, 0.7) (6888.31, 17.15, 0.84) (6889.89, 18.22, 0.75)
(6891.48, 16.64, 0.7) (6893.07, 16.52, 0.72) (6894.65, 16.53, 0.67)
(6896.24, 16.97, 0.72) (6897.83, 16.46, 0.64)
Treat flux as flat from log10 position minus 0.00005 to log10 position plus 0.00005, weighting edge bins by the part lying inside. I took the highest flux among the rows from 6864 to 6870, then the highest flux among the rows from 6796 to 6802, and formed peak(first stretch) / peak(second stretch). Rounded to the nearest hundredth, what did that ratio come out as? 1.00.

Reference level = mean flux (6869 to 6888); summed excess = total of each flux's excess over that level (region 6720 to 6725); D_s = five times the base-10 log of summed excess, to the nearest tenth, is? 1.7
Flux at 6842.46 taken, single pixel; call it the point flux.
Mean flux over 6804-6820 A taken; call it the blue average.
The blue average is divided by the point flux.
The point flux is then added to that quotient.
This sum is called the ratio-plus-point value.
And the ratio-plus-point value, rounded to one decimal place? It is 18.4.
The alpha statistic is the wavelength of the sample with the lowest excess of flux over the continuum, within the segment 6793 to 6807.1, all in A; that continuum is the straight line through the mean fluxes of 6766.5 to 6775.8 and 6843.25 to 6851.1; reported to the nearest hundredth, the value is 6803.19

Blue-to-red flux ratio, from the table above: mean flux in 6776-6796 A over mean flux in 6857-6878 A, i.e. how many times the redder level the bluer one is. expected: 1.02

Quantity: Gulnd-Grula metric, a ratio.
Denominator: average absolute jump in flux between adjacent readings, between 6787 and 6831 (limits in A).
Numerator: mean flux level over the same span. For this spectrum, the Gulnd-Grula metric 24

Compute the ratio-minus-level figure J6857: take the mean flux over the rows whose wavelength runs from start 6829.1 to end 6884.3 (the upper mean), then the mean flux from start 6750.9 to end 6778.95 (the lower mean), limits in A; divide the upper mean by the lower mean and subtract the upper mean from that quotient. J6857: -16.3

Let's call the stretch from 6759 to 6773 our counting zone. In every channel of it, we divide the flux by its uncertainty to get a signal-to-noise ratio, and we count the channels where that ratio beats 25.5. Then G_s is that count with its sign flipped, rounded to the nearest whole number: -8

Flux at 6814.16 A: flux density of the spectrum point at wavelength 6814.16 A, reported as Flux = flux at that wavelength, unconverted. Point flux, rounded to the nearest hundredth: 17.78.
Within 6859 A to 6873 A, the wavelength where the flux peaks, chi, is 6866.14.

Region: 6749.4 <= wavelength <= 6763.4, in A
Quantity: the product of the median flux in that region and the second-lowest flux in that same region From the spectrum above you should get 287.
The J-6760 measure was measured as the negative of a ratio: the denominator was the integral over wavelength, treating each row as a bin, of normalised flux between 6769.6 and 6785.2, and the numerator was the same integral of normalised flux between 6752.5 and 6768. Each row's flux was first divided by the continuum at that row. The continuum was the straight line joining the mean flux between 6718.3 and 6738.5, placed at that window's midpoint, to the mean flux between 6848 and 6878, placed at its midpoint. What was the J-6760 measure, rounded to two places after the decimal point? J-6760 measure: -0.99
